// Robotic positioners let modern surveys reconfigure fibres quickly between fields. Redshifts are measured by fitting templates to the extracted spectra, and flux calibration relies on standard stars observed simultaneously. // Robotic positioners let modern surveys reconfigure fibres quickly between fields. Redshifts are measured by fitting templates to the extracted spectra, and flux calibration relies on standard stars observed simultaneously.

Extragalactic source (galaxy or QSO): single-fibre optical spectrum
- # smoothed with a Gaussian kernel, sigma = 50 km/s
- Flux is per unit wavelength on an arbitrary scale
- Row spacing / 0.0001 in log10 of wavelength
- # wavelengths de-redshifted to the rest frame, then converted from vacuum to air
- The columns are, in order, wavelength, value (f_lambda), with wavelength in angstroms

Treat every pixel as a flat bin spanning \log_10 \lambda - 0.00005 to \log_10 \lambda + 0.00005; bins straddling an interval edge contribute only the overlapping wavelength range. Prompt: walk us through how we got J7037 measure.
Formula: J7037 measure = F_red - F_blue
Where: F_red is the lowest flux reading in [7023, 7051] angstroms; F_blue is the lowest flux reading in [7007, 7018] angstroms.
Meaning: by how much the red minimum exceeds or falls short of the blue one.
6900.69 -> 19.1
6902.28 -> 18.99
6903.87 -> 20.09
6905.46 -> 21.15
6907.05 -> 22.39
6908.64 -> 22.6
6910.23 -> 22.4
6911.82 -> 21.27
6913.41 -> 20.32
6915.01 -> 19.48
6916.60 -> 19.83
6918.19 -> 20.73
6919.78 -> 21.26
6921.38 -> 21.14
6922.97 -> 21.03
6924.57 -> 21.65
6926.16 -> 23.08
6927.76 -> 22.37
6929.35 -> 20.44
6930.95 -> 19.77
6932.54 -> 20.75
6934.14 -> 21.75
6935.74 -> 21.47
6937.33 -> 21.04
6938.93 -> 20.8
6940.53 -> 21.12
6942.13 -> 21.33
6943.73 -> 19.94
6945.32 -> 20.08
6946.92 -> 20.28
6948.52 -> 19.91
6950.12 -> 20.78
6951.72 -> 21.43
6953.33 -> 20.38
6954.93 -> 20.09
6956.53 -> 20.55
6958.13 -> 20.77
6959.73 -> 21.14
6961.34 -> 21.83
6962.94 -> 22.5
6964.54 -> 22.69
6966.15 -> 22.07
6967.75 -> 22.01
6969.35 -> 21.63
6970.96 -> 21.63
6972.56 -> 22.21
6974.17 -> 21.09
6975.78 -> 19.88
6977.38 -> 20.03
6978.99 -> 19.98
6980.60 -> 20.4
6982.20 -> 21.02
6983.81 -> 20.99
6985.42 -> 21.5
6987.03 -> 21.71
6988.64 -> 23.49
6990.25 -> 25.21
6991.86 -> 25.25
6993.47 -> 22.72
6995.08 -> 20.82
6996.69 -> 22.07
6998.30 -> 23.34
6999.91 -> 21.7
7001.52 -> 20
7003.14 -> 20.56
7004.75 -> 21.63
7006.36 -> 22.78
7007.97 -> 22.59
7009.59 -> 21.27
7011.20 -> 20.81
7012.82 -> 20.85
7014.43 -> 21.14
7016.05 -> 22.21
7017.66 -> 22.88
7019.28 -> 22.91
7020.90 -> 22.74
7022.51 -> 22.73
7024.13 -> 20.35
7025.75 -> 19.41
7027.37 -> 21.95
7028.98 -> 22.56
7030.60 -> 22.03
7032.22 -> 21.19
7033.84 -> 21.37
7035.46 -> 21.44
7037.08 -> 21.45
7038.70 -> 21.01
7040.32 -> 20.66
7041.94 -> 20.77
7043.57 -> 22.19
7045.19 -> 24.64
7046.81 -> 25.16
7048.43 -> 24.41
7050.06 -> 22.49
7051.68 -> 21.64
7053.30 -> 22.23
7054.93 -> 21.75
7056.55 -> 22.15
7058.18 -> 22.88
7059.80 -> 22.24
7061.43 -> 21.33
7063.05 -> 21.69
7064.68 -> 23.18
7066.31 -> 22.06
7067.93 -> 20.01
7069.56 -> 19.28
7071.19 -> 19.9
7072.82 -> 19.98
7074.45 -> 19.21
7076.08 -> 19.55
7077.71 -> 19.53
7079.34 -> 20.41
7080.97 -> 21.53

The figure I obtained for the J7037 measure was -1.4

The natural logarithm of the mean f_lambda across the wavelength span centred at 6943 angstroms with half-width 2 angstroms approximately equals 3.027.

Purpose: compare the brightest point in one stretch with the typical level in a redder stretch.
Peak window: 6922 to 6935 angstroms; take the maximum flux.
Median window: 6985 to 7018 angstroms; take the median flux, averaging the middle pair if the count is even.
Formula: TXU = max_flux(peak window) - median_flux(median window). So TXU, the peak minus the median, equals 1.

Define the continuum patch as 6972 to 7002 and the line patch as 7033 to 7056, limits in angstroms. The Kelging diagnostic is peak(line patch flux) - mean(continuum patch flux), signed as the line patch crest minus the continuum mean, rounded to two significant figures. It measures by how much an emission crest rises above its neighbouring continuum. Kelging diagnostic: 3.4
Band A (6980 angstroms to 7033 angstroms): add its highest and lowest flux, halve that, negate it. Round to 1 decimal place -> -22.3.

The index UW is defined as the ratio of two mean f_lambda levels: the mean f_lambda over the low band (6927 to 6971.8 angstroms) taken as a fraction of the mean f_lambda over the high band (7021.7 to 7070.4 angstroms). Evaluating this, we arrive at 0.964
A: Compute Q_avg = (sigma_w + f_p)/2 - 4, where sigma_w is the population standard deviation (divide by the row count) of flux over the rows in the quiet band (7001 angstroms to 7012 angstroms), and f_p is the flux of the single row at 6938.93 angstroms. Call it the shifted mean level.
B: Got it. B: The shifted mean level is 6.9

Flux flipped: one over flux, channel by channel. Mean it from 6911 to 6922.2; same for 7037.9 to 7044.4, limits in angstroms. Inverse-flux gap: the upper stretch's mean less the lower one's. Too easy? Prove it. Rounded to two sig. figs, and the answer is -0.0014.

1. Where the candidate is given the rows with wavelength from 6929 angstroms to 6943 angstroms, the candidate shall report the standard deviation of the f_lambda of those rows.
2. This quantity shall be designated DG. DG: 0.6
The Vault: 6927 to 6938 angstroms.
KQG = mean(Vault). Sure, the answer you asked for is 21.1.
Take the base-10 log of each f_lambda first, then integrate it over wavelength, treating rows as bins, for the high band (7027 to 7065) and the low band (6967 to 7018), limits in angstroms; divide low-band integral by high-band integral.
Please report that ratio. 1.3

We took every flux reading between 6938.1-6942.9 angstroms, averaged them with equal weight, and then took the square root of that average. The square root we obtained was 4.59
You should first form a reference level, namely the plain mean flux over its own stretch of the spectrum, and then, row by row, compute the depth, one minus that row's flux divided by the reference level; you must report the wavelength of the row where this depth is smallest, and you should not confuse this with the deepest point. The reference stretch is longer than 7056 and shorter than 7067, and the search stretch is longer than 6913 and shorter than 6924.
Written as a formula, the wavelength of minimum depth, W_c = 6919.78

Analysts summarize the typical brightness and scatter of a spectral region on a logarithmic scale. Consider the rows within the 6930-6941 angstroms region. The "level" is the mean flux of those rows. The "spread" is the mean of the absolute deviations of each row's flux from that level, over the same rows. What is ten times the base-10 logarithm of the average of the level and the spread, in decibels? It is 10.3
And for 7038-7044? 10.3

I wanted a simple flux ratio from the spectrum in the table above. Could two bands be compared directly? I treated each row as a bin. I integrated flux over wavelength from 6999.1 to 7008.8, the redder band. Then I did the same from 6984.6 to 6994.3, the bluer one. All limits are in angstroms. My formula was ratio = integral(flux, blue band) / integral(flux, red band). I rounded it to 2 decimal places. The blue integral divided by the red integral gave 1.08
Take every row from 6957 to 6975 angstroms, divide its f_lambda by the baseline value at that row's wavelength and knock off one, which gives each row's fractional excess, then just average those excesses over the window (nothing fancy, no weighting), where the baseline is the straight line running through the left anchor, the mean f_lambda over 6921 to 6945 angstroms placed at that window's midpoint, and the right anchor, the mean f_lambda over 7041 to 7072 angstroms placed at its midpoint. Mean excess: 0.016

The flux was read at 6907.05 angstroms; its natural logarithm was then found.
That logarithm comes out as 3.11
